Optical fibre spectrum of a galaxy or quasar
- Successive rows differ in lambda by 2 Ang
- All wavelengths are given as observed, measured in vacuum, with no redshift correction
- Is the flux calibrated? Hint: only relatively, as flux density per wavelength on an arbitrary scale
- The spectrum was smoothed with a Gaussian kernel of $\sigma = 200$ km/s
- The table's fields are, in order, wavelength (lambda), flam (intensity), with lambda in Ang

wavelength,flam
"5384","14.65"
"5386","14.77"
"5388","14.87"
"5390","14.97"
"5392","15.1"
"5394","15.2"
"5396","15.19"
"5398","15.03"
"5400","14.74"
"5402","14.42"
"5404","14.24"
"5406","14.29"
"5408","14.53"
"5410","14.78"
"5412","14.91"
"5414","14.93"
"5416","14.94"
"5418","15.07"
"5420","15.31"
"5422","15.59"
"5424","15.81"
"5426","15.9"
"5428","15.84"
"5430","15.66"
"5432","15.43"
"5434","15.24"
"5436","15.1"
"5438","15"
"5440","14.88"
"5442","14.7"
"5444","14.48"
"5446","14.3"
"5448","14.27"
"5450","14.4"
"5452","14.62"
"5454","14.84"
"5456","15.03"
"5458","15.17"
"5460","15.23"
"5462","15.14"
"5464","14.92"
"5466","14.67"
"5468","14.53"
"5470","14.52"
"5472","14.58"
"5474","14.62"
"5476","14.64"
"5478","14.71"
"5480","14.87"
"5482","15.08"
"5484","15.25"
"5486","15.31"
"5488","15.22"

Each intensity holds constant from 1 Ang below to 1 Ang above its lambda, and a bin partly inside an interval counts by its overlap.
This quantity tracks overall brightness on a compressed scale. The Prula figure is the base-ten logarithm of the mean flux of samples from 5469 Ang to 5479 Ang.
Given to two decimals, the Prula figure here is 1.16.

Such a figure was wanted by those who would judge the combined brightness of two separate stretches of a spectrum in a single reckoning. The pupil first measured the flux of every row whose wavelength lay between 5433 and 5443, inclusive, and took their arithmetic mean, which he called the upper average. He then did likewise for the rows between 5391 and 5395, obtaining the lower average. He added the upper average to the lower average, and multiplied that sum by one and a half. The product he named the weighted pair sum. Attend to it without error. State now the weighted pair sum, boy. 45.2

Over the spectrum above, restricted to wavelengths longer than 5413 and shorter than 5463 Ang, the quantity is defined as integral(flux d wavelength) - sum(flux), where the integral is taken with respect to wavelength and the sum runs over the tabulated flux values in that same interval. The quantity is 377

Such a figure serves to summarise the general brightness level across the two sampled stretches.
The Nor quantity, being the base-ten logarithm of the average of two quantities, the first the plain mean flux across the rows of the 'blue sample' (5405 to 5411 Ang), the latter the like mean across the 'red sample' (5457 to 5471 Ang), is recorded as 1.17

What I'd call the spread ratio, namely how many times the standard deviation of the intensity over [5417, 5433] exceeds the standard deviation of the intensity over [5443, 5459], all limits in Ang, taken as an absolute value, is 0.85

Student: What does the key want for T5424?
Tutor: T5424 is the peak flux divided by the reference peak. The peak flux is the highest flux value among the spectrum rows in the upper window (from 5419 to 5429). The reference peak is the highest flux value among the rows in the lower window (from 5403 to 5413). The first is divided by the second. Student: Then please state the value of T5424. 1.07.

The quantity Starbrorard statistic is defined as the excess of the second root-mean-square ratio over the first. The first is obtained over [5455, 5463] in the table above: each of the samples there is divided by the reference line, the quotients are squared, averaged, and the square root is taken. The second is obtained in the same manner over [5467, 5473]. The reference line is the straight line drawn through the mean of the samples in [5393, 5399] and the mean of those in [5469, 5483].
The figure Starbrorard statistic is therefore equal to -0.04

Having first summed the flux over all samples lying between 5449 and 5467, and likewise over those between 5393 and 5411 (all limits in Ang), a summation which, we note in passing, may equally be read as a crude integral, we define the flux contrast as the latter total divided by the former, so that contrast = 0.99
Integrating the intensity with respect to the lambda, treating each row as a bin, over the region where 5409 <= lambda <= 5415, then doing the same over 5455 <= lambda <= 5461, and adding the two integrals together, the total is 180.1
